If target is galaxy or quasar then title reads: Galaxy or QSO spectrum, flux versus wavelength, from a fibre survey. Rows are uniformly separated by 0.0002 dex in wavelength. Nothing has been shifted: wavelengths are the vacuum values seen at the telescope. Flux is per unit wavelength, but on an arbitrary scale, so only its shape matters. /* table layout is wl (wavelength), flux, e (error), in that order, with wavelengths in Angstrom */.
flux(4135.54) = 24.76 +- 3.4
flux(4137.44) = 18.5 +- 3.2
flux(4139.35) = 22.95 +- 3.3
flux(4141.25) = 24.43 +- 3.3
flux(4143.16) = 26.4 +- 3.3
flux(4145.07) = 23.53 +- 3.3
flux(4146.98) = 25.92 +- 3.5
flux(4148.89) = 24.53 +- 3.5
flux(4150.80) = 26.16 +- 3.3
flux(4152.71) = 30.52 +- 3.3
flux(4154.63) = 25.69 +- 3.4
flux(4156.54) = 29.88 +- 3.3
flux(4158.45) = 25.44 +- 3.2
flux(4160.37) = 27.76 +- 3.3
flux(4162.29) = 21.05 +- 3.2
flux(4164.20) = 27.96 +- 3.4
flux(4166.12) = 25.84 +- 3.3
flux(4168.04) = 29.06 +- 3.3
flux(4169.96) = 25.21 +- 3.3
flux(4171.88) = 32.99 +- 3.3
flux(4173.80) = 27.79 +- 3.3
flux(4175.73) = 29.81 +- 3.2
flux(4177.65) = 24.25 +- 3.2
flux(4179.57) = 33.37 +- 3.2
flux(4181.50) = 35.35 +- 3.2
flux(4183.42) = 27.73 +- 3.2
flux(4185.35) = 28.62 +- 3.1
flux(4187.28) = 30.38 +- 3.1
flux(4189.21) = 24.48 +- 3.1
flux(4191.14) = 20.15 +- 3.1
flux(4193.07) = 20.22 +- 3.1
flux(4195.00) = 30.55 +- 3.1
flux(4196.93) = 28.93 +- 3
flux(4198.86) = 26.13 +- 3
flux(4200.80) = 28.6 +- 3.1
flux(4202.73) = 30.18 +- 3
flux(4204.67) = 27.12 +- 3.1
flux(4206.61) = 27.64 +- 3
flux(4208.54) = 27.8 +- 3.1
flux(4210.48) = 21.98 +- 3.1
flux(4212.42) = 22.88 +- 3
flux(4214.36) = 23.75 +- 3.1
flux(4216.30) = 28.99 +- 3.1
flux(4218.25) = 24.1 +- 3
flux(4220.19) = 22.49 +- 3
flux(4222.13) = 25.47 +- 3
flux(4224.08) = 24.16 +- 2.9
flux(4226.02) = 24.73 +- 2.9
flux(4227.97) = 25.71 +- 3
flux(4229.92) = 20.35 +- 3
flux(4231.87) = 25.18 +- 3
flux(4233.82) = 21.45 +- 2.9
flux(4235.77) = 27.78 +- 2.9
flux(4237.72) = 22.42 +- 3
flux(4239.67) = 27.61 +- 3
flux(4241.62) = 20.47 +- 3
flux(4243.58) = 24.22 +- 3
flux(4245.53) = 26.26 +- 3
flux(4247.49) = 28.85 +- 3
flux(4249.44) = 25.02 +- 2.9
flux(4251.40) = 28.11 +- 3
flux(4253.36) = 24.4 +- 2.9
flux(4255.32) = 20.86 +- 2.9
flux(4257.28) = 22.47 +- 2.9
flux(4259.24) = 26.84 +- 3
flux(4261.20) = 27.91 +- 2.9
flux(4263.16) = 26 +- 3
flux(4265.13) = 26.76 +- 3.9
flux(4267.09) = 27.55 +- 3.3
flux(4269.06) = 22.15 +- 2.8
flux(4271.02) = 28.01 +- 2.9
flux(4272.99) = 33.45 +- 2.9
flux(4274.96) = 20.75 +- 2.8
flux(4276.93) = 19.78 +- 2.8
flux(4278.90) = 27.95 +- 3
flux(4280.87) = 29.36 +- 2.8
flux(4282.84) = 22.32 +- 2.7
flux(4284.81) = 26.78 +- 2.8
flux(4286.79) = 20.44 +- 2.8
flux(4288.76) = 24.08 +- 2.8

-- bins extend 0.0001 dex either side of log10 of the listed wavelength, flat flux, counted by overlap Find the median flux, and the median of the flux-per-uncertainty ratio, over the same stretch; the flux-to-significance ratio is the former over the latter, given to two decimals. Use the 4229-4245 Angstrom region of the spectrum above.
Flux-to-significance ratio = 3.00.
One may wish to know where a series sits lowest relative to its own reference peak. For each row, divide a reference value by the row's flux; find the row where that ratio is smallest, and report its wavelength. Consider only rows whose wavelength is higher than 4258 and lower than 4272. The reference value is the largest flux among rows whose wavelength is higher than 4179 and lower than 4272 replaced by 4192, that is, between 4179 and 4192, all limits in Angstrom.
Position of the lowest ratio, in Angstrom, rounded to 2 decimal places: 4271.02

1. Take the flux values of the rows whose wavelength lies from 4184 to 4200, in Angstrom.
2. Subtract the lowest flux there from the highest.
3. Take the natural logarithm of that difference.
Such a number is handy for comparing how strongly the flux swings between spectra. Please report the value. 2.34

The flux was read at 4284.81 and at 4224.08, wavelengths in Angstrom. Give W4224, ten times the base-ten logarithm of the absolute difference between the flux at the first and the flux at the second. 4.2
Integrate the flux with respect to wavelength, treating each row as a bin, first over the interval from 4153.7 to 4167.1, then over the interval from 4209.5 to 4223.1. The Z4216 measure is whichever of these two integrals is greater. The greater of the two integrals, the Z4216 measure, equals 352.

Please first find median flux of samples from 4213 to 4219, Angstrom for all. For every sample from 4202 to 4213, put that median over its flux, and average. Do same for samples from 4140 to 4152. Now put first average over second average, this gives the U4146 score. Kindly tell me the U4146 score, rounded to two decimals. 0.97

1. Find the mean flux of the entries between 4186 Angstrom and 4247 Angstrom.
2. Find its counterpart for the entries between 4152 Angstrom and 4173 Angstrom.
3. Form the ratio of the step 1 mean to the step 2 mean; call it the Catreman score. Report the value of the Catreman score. 0.92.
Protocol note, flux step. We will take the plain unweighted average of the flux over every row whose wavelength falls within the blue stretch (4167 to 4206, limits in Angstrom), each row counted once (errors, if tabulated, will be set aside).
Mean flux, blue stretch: 28.0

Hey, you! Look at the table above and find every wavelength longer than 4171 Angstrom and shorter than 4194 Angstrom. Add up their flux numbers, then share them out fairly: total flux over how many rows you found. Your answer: 27.9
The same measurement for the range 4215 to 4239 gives 24.4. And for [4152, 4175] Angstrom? 27.4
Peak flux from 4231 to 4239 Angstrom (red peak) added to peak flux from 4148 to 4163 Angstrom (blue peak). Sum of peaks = 58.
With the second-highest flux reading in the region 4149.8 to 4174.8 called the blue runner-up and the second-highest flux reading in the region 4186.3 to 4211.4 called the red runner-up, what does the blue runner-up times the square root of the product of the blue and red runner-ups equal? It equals 929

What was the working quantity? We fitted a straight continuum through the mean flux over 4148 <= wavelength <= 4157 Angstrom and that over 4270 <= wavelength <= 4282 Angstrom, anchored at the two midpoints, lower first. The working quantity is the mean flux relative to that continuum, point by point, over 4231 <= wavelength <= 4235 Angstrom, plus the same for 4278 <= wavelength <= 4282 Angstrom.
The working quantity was 1.95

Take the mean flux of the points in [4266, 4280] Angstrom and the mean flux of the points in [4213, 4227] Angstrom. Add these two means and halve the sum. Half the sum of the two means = 25.2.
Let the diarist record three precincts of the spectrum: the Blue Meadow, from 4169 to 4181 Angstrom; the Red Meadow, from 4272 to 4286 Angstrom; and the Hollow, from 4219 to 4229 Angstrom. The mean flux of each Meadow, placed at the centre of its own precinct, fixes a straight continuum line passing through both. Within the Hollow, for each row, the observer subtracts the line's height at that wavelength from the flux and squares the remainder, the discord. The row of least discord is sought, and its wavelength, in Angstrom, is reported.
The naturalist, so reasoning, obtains 4227.97 Angstrom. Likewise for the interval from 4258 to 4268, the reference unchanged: 4263.16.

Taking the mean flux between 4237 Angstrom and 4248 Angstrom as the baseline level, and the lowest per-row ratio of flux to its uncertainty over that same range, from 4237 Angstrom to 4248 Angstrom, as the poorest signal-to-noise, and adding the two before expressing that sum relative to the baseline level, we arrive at 1.27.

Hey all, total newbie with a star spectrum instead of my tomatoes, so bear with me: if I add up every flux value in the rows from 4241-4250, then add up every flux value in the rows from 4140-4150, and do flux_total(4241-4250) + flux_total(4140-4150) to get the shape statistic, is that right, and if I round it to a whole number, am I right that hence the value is 250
